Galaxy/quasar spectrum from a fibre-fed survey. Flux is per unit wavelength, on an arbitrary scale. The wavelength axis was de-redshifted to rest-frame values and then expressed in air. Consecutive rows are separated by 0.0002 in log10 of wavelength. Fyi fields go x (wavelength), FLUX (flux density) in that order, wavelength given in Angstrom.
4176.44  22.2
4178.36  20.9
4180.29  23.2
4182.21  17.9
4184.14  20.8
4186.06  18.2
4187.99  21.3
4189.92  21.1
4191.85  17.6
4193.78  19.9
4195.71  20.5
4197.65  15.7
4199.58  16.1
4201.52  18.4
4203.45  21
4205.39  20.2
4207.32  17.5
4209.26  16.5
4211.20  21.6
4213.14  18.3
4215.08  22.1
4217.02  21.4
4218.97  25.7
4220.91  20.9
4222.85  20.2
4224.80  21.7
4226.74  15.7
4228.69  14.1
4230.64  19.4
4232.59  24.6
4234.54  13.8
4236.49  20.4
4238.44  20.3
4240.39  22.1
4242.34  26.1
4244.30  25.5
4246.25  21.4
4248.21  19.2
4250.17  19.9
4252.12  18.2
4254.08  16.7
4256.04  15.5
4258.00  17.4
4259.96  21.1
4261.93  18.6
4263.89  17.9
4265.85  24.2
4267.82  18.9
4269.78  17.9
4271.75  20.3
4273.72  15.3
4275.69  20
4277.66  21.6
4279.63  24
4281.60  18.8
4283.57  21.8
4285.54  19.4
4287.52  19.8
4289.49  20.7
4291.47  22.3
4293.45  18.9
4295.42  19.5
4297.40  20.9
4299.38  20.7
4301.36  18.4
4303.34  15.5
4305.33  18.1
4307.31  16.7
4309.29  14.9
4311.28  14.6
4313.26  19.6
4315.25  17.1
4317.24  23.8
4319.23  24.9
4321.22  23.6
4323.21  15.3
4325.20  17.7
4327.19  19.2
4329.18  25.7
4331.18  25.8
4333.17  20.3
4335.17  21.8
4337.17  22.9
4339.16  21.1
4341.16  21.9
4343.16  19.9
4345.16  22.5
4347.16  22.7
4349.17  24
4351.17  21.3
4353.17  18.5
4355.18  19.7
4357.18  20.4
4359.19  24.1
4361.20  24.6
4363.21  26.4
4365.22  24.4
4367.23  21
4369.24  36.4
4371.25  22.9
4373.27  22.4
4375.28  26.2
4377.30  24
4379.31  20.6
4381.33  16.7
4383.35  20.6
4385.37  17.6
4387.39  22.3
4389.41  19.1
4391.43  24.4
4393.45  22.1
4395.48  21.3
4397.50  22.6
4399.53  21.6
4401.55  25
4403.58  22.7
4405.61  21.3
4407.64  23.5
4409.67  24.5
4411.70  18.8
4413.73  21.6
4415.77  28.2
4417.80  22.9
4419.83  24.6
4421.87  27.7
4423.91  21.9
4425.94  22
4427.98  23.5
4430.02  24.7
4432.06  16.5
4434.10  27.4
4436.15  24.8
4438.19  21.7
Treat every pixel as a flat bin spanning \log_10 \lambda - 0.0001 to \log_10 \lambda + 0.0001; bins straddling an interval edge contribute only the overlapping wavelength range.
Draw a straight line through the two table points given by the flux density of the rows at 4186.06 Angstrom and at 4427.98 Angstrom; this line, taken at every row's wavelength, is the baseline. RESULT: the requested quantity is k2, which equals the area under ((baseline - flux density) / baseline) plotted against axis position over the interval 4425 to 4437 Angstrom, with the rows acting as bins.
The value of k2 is 0.2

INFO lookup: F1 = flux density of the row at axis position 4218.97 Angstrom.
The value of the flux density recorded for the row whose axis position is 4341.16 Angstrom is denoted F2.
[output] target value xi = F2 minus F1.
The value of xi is -4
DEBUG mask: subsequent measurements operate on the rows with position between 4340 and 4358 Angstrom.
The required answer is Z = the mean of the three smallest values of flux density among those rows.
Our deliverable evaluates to 19.4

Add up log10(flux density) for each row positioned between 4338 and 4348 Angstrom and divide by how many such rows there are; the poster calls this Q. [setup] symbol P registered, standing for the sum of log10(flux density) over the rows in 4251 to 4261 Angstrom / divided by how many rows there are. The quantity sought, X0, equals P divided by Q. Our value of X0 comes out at 0.93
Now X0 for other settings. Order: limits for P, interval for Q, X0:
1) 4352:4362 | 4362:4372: 0.94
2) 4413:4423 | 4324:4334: 1.05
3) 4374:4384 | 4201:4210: 1.05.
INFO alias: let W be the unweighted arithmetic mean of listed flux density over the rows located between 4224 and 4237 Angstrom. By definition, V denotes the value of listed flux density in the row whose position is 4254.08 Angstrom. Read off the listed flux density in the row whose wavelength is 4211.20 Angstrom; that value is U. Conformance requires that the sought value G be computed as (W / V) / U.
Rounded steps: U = 21.6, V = 16.7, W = 18.5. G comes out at 0.051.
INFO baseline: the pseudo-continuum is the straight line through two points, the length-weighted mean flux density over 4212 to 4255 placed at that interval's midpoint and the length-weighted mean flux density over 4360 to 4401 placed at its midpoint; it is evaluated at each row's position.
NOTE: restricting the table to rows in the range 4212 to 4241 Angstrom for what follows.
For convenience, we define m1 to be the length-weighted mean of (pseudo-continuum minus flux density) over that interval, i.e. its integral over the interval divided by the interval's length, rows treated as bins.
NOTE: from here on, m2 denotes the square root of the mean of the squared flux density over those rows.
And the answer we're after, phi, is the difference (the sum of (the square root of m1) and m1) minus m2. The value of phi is -19.6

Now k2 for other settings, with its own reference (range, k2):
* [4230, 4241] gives -0.4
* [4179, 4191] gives -1.5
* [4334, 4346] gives 0.0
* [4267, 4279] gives 0.6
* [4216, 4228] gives -1.1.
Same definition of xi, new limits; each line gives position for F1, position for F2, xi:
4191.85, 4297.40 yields 3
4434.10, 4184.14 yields -7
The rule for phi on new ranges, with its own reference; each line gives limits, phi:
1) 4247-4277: -15.4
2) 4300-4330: -14.9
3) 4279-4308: -16.8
